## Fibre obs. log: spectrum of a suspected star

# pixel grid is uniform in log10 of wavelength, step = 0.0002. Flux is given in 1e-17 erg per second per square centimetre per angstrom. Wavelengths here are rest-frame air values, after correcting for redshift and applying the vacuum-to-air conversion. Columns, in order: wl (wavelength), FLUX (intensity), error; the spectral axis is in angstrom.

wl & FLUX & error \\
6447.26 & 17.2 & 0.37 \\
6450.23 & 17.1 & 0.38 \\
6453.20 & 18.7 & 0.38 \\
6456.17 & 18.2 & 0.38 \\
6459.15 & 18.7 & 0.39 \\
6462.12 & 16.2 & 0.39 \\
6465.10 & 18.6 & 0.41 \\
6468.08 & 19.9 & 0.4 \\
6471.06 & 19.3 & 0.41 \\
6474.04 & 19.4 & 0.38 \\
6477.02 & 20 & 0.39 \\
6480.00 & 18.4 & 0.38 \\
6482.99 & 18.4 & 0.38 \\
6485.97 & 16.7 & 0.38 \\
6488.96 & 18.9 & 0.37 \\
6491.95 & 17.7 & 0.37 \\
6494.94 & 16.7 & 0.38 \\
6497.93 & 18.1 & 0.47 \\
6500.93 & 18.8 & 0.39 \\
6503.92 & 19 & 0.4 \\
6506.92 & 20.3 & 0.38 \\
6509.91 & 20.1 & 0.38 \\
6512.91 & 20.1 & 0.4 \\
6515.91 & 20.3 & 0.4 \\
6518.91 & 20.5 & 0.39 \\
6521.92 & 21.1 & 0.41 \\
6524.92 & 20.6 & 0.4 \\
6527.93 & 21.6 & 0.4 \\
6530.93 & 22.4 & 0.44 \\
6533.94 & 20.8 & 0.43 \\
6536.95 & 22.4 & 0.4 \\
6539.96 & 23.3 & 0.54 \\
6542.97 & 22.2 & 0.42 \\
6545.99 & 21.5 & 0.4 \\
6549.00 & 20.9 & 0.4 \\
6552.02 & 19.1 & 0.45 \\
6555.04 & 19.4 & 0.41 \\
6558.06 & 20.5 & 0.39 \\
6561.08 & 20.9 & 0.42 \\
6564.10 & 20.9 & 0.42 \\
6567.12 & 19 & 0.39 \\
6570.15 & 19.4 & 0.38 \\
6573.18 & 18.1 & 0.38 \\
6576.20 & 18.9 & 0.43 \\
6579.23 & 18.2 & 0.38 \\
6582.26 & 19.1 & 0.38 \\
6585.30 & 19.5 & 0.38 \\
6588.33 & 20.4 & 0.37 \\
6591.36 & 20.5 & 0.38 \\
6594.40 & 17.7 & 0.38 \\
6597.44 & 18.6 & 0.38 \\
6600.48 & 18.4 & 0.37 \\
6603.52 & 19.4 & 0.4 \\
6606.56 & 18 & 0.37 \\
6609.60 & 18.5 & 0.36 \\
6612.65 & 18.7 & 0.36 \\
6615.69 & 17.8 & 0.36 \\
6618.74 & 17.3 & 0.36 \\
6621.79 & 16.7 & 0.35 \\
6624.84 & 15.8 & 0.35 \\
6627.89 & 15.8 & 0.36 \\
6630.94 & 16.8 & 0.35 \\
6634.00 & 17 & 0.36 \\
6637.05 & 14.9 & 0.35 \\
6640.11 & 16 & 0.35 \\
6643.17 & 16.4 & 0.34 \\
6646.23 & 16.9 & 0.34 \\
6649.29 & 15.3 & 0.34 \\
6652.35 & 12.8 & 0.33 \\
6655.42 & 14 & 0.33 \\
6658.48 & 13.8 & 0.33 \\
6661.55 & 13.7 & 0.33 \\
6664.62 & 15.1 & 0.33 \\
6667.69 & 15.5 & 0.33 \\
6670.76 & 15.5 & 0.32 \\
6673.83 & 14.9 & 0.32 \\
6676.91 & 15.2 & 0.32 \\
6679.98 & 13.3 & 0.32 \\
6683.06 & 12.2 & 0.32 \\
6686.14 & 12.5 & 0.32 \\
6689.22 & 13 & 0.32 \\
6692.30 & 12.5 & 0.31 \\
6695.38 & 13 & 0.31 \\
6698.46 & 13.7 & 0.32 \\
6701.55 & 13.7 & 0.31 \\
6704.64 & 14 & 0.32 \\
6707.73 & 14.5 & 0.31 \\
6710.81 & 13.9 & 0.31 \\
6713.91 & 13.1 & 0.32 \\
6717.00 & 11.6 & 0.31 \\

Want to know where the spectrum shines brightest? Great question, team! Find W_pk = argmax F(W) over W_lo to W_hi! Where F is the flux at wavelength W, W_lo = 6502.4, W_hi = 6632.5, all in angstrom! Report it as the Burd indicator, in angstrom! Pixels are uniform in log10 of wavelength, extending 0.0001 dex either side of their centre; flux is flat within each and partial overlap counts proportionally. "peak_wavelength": 6539.96 angstrom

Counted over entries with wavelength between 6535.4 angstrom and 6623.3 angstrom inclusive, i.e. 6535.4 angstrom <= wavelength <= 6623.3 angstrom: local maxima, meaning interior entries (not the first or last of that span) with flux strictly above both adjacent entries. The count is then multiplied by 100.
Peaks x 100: 700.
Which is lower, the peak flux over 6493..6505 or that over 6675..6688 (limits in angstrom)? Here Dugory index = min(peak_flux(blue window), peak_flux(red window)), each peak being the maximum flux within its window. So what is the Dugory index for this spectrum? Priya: 15.2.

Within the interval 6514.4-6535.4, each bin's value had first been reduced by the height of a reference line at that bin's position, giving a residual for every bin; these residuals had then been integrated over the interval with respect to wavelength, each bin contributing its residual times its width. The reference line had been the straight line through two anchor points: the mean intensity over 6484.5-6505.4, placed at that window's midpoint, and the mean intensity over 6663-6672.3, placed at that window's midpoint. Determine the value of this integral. 74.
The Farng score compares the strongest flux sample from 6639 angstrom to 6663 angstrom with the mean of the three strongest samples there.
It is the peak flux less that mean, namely 0.47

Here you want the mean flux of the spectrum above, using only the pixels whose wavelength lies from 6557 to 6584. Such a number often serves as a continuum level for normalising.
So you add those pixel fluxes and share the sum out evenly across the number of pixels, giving 19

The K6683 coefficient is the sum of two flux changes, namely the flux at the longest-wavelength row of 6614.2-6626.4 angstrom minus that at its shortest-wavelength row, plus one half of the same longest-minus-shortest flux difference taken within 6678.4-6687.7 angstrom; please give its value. -2.4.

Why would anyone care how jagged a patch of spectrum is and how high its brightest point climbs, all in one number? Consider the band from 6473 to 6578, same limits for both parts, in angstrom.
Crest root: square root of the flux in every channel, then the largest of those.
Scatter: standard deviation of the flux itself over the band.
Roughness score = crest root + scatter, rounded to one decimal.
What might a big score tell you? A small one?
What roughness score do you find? 6.4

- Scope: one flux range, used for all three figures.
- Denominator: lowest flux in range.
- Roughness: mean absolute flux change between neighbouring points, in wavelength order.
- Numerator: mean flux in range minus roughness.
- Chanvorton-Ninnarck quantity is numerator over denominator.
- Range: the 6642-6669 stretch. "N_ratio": 1.08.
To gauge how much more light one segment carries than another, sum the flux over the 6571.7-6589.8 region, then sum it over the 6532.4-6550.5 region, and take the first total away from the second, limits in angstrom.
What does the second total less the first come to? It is 17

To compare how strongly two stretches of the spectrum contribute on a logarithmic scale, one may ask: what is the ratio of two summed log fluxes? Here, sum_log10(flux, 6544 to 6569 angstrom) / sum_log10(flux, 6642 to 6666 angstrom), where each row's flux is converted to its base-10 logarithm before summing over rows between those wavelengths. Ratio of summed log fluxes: 1.12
